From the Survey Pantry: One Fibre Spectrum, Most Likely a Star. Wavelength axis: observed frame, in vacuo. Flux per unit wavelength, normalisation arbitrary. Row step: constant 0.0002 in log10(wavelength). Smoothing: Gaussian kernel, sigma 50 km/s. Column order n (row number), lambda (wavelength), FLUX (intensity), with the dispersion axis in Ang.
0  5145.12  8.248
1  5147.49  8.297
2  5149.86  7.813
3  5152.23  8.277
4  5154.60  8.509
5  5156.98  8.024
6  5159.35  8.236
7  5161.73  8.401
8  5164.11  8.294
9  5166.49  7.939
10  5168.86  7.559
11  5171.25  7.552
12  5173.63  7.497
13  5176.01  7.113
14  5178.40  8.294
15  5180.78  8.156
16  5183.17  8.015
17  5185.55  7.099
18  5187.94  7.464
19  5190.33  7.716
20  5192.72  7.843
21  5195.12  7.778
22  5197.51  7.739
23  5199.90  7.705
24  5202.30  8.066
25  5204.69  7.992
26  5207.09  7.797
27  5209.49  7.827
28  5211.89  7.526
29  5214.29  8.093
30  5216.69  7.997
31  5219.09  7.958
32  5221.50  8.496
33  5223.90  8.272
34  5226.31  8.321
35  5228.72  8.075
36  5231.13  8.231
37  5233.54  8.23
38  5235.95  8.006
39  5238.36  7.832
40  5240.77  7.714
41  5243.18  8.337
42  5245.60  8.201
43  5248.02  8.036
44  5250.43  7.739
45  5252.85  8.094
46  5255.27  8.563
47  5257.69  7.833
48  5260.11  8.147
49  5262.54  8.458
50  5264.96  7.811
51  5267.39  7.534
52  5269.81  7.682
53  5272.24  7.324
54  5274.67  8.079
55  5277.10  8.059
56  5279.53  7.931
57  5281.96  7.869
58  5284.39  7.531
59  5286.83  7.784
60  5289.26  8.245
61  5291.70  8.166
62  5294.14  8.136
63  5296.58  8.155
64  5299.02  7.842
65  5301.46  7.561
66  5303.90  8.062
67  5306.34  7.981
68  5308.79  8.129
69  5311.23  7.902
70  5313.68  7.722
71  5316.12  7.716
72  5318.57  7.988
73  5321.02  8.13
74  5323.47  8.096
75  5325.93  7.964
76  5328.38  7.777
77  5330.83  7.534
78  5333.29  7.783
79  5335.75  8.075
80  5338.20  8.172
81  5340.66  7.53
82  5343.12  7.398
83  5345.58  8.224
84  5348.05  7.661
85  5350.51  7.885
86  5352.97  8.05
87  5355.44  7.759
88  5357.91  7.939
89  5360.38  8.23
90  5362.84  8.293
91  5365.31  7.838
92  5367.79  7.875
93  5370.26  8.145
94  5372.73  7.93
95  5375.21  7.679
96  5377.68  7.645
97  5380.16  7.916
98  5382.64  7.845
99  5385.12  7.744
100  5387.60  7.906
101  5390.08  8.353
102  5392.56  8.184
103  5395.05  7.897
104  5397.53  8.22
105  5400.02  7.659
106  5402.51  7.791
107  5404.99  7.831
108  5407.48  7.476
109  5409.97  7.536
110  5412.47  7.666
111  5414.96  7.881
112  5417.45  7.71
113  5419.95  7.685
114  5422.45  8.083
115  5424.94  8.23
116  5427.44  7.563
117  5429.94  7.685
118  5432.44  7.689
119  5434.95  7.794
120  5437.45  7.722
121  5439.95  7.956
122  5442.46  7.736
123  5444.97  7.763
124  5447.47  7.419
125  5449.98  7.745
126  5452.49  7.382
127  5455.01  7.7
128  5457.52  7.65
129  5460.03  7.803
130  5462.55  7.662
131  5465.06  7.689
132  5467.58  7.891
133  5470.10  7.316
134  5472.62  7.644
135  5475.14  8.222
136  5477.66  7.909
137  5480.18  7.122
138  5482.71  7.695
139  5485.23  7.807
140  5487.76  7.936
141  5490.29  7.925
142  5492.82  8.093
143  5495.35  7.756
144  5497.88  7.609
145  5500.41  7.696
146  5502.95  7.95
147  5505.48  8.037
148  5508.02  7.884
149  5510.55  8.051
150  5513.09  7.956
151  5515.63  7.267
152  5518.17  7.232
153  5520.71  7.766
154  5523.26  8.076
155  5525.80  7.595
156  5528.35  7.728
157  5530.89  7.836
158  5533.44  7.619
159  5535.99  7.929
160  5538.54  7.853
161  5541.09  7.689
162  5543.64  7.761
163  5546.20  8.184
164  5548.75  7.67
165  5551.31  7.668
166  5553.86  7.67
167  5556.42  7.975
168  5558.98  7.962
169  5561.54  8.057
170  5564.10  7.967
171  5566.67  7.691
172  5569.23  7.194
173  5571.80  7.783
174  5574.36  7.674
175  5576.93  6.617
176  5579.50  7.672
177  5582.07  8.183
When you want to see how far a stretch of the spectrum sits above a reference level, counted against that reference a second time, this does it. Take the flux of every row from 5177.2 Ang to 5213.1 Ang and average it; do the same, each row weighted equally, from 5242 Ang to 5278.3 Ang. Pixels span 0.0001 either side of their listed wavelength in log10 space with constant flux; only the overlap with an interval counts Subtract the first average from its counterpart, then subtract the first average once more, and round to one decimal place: -7.6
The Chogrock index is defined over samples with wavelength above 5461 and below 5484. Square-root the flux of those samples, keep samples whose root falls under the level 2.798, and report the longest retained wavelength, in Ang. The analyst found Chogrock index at 5482.71 Ang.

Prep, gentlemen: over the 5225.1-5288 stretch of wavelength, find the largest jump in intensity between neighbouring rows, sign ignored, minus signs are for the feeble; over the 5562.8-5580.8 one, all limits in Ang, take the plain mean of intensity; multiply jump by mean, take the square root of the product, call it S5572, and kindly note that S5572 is 2.38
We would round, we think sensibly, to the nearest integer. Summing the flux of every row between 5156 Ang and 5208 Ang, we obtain 172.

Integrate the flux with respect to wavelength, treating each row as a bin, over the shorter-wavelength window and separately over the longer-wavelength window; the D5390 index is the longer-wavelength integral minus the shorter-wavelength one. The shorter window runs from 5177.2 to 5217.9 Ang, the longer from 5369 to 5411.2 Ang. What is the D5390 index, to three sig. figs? 13.4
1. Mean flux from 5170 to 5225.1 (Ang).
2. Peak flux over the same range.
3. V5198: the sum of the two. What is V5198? 16.3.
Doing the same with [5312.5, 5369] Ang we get 16.2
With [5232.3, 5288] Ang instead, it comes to 16.5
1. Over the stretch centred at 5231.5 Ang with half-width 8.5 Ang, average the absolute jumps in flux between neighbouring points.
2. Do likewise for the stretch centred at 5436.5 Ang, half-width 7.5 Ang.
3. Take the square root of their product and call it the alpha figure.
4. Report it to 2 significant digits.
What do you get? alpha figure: 0.13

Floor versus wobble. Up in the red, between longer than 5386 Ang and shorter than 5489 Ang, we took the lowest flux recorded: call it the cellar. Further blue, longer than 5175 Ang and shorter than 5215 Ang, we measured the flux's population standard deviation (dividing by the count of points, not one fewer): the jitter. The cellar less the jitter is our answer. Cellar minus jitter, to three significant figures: 6.80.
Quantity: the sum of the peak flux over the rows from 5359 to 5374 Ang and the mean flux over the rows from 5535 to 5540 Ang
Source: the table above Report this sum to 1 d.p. 16.2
